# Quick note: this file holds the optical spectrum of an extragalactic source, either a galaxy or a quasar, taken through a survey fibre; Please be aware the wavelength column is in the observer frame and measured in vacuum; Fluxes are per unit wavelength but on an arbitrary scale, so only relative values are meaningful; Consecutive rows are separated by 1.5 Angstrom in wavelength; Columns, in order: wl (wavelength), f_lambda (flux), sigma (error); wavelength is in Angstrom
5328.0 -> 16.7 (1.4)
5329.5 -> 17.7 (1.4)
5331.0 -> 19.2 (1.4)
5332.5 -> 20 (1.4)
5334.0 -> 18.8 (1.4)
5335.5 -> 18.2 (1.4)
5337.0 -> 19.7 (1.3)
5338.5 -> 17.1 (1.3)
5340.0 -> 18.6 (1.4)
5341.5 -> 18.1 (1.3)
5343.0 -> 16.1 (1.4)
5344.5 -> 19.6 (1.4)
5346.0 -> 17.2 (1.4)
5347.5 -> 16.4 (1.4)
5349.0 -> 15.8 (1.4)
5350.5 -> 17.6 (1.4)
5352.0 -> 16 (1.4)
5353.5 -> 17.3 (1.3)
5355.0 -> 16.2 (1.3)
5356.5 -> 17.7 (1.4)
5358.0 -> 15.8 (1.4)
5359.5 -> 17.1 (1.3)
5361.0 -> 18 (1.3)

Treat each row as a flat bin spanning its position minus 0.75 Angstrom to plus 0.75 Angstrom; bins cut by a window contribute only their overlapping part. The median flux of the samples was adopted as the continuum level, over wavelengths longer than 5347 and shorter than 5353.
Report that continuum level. 16.2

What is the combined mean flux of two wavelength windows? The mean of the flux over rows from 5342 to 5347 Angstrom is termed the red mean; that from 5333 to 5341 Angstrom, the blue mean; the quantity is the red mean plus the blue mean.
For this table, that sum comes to 36.1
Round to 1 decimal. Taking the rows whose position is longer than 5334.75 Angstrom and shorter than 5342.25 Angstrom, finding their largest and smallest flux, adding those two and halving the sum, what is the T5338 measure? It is 18.4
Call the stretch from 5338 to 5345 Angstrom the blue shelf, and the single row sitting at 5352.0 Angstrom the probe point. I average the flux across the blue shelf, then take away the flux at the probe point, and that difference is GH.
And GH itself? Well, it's 1.9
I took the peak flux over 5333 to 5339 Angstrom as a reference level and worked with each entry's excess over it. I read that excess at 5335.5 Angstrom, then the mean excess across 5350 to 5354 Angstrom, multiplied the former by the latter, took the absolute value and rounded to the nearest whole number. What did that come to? 4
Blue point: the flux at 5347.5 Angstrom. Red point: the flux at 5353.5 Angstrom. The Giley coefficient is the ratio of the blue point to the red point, 0.95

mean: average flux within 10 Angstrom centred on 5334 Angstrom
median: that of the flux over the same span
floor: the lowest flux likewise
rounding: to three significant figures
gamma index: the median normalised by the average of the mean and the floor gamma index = 1.05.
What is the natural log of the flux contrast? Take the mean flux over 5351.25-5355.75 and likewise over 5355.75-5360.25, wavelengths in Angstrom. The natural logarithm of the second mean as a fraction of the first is 0.022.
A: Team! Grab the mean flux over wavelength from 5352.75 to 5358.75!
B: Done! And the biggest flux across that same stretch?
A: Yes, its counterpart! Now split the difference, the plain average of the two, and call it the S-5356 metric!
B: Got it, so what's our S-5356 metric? 17.2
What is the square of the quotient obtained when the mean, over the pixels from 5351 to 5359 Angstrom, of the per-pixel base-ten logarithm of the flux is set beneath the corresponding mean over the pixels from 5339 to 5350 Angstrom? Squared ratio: 1.03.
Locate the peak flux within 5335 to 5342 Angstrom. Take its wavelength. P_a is 5337.0 Angstrom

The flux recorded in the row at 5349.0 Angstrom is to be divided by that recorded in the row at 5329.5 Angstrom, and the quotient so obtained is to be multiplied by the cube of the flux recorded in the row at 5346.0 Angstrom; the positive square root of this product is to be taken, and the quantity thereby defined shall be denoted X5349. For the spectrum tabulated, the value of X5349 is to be 67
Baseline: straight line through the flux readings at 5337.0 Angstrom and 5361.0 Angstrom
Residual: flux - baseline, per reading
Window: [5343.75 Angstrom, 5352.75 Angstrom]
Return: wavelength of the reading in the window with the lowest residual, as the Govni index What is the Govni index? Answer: 5349.0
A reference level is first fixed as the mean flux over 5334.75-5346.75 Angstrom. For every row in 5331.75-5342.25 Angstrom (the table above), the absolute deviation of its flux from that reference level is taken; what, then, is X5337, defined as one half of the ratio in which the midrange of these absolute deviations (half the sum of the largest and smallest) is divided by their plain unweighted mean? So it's 0.58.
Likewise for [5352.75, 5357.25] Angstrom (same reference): 0.56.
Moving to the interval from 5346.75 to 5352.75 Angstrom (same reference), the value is 0.42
